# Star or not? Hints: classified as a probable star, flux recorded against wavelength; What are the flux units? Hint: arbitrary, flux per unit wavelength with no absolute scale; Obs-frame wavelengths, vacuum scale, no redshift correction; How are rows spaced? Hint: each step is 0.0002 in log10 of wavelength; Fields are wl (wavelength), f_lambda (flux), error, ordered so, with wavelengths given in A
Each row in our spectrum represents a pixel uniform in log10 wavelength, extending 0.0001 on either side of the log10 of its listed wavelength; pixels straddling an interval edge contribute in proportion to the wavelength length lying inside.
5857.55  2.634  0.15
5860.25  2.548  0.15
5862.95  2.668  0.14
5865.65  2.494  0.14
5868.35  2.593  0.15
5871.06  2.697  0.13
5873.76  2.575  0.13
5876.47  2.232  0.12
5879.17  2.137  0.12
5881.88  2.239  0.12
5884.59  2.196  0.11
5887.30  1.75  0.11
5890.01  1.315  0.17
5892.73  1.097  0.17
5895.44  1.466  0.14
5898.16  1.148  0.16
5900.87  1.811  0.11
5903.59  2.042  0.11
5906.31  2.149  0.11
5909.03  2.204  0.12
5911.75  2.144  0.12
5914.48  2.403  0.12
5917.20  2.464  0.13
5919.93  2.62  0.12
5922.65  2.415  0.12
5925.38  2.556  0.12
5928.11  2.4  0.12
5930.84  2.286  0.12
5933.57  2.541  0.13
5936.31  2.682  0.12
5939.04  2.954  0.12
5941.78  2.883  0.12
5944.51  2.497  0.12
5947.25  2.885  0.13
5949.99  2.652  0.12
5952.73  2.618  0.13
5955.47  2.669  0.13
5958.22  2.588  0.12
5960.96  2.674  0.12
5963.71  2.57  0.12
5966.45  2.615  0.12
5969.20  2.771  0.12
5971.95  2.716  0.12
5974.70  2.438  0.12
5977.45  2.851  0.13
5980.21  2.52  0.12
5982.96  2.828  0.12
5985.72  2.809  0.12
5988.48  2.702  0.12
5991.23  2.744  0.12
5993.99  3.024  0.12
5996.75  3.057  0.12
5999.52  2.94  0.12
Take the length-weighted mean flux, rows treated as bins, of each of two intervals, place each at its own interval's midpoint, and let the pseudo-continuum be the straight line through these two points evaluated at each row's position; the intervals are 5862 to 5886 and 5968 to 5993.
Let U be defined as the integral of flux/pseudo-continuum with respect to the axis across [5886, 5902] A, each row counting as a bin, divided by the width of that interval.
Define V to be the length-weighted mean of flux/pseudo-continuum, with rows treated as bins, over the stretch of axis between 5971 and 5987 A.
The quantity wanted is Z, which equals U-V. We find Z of -0.4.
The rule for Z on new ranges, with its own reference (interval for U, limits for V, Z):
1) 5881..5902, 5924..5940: -0.3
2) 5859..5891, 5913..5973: -0.1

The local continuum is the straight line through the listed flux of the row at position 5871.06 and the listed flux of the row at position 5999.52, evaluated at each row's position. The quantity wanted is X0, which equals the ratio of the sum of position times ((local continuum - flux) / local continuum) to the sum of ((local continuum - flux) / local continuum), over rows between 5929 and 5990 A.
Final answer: 5959.8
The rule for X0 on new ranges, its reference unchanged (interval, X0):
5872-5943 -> 5899.4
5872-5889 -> 5882.4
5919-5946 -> 5929.6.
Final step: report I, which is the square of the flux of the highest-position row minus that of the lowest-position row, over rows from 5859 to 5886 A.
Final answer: -1.7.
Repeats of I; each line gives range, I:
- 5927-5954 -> 1.1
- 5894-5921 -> 4.7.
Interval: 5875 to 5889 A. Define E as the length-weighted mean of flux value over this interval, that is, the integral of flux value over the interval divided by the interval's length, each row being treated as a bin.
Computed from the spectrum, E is 2.1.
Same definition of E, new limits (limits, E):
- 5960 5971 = 2.7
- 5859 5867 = 2.6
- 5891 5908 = 1.6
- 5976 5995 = 2.8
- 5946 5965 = 2.7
